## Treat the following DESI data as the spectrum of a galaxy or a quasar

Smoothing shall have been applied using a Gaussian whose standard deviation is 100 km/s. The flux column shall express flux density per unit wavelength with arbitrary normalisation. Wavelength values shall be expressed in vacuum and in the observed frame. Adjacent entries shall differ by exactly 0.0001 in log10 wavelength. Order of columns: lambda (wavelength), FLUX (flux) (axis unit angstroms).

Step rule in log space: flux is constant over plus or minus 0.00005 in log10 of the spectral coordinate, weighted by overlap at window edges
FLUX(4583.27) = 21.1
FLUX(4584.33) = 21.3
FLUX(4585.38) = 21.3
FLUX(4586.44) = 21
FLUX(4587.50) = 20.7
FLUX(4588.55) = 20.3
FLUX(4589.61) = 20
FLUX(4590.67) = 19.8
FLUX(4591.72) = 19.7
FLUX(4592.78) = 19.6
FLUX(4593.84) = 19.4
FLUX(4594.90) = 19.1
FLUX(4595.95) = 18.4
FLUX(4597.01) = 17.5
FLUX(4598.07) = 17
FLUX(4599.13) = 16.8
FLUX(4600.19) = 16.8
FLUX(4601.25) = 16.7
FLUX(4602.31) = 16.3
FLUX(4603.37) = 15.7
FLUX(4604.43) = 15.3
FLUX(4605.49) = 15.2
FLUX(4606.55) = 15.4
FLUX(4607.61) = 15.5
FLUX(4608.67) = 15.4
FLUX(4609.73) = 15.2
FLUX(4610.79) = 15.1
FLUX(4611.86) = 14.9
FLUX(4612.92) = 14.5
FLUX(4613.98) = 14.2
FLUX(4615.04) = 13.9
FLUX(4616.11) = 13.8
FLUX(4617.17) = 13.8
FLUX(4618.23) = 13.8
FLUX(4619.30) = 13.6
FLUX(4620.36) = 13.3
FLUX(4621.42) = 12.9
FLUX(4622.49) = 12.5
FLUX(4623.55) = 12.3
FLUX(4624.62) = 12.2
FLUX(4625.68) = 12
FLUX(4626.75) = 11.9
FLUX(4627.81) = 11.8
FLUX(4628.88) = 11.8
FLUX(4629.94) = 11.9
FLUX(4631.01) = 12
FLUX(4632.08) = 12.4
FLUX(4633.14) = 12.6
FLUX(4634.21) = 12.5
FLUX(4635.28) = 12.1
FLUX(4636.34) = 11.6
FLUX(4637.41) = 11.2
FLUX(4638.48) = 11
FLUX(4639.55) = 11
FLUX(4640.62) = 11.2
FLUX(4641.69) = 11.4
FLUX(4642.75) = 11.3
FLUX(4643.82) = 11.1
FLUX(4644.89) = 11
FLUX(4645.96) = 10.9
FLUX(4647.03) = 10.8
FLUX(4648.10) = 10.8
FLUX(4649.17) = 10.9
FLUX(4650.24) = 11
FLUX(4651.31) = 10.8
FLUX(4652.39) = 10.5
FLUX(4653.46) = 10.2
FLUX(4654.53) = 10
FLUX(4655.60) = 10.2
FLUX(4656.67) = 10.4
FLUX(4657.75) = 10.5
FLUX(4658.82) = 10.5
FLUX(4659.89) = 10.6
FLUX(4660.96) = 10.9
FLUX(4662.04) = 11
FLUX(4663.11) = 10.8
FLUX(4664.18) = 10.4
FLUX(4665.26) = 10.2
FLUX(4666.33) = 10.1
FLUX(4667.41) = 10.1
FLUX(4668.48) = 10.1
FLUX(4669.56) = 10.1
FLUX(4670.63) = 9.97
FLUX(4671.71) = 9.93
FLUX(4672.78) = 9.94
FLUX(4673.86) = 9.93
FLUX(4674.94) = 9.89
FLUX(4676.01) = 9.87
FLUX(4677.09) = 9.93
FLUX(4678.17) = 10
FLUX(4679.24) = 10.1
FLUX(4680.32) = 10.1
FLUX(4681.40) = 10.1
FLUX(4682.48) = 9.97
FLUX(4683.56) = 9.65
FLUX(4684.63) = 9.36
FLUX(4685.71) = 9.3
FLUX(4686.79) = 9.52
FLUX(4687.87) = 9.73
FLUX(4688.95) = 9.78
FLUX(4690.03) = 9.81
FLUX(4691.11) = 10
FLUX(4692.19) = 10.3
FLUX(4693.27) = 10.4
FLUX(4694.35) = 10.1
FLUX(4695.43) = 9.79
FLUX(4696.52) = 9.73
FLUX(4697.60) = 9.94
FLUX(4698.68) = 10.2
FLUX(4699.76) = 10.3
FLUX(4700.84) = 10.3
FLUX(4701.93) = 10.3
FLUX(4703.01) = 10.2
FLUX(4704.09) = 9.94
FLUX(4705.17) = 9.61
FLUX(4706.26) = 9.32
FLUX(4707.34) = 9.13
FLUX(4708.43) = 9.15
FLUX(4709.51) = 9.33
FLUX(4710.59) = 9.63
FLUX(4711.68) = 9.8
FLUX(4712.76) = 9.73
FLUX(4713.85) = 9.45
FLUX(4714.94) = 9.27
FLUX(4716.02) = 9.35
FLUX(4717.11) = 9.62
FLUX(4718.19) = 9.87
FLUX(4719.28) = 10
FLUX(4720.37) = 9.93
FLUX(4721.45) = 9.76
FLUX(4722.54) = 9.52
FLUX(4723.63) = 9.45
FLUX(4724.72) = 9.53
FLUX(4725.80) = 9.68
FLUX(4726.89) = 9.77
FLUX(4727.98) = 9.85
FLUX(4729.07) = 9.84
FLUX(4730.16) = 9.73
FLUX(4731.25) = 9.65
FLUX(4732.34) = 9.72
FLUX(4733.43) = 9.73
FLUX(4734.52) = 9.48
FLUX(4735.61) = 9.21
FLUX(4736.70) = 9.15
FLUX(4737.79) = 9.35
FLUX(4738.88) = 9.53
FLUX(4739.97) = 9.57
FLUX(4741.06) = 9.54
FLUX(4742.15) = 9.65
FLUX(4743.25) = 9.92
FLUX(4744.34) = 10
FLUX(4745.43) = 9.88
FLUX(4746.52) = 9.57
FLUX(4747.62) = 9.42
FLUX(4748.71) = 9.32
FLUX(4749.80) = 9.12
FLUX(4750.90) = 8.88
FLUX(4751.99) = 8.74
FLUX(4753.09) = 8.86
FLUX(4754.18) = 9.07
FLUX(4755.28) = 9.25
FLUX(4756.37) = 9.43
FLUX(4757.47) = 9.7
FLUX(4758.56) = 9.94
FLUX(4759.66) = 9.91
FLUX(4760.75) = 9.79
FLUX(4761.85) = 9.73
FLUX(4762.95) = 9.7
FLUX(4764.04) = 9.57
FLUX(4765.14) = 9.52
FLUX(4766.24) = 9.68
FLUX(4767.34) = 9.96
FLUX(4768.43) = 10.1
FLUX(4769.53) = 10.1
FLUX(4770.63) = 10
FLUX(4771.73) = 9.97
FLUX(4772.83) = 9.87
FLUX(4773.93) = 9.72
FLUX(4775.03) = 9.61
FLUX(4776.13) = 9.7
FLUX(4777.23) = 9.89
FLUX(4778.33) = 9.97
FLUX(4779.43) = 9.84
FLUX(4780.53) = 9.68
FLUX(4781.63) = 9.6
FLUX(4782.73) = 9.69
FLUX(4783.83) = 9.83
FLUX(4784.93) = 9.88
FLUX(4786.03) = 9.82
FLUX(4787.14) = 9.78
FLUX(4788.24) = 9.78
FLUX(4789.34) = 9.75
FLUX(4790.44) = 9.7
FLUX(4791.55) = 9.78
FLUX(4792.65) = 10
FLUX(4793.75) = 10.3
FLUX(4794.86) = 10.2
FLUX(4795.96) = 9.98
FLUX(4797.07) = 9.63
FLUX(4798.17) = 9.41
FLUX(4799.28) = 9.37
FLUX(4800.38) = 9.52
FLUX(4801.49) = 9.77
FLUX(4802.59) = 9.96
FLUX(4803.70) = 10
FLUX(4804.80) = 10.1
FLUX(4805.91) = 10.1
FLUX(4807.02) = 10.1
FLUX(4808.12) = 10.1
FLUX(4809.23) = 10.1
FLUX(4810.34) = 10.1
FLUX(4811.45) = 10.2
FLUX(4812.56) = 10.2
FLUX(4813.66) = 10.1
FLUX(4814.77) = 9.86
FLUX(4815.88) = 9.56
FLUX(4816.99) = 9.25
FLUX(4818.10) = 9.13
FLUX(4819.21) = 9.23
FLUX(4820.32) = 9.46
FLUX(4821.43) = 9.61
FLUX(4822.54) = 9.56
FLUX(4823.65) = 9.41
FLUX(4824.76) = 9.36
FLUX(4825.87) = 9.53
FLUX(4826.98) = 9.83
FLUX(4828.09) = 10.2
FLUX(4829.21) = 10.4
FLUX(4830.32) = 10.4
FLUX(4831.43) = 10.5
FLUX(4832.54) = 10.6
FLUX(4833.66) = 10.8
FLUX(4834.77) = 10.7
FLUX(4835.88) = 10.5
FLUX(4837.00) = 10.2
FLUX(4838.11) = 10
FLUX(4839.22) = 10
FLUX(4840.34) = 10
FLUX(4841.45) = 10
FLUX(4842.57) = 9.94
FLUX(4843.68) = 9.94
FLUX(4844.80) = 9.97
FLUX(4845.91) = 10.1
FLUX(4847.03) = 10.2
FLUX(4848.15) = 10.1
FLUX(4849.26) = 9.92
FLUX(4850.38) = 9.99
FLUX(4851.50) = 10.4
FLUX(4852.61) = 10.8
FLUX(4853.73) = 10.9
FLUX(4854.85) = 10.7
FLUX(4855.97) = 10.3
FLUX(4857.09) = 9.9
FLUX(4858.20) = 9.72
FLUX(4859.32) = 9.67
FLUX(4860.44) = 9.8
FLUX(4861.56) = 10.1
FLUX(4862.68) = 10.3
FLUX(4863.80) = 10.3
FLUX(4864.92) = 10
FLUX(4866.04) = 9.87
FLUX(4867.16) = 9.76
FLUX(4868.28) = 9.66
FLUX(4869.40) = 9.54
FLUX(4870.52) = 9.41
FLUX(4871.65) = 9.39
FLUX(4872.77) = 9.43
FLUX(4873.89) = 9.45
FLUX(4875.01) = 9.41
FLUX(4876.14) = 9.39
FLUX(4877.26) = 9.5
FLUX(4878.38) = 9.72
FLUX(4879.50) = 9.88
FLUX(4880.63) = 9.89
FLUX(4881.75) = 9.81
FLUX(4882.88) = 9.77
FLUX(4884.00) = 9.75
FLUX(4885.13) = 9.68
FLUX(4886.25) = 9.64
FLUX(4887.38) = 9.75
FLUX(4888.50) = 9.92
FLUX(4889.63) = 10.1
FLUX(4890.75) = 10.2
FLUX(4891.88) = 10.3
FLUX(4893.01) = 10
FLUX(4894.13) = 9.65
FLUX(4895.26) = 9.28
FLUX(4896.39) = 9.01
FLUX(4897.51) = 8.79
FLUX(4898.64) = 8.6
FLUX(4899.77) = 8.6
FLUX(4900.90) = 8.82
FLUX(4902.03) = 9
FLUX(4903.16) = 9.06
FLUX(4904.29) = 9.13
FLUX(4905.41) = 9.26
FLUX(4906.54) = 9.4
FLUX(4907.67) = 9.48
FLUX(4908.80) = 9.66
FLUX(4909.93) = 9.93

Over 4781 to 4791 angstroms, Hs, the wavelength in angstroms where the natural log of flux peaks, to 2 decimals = 4784.93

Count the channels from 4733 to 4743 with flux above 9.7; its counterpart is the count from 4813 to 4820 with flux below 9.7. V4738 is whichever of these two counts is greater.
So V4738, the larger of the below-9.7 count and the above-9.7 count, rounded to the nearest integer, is 4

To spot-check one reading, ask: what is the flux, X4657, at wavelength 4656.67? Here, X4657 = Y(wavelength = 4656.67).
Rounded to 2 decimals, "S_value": 10.40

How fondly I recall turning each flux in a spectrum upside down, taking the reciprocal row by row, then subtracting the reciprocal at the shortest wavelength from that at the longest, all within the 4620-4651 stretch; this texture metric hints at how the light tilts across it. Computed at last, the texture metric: 0.016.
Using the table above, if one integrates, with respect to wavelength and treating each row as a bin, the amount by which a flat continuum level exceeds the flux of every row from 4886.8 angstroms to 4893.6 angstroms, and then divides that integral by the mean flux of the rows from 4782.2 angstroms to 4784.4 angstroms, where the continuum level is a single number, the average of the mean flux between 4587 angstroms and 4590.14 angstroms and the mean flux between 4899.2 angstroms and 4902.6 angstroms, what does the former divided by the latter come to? 3.1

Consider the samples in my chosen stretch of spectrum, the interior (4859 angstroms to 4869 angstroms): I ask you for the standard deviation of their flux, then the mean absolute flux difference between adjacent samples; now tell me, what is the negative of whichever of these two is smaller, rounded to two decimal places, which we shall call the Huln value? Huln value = -0.16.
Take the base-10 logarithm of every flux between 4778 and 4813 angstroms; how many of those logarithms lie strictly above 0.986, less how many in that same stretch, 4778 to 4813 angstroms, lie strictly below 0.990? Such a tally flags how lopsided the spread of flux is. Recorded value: 16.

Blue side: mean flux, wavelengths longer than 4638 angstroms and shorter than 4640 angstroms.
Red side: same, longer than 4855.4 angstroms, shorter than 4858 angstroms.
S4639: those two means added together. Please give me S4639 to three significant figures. 21.1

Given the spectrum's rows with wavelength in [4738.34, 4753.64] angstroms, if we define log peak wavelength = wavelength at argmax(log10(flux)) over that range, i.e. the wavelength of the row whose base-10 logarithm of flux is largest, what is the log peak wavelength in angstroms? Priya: 4744.34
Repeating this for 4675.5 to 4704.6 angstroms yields 4693.27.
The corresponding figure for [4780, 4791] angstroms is 4784.93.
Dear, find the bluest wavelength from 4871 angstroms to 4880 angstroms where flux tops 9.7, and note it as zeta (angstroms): 4878.38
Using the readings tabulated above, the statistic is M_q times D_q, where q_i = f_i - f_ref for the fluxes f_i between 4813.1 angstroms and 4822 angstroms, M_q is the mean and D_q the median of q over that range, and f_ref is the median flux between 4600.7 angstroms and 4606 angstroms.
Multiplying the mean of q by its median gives 38.2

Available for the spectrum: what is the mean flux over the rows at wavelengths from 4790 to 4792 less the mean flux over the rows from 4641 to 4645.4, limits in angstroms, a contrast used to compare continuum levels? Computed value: -1.5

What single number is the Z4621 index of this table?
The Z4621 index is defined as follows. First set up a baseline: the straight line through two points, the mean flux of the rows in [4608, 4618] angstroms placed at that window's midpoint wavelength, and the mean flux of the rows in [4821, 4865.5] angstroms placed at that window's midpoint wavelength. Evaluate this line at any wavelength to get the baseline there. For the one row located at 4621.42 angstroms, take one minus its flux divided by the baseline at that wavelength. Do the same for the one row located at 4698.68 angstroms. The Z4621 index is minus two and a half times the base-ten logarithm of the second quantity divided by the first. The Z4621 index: -0.8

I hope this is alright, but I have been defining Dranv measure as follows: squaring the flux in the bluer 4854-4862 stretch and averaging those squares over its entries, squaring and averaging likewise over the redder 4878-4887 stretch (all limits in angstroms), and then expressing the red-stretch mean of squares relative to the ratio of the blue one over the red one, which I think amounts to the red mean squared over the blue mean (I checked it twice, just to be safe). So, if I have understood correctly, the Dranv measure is 90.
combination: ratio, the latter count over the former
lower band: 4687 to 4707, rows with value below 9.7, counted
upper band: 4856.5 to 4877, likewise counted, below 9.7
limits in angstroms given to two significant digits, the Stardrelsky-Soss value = 4.5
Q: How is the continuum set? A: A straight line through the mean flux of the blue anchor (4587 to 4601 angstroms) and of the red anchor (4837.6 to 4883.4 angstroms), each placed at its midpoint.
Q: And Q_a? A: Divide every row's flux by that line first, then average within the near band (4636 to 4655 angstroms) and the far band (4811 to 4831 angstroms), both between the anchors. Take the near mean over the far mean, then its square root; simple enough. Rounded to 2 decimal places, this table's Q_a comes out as 0.86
